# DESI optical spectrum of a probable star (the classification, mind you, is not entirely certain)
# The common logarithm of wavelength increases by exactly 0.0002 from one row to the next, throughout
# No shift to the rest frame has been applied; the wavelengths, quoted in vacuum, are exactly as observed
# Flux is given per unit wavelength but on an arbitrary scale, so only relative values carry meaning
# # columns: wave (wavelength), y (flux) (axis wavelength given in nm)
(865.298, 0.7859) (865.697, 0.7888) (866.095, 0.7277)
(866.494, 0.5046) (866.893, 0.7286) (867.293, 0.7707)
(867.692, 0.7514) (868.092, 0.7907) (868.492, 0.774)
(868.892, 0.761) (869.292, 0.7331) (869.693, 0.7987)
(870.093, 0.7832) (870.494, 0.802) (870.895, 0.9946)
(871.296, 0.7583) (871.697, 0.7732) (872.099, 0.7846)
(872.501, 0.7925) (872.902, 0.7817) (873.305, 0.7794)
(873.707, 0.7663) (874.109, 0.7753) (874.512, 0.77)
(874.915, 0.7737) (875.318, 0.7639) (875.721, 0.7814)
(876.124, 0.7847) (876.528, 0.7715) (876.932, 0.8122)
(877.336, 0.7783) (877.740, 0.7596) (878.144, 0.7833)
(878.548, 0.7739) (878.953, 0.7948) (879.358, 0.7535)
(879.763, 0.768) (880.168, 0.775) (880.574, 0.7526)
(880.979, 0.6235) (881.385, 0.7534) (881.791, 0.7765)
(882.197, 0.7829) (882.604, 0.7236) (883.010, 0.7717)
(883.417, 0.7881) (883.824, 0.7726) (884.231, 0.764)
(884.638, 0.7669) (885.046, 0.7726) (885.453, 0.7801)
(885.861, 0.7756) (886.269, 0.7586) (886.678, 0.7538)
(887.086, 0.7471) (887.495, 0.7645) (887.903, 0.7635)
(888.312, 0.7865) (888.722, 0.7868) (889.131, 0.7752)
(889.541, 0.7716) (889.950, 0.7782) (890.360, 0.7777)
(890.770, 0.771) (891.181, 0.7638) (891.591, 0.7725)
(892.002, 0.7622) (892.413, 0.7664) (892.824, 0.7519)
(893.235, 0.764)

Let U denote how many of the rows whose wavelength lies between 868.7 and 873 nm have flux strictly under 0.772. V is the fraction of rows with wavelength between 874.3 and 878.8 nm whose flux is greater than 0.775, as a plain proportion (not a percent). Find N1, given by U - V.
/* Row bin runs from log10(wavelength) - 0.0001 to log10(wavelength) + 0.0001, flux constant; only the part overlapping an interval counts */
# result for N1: 2.5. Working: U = 3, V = 0.45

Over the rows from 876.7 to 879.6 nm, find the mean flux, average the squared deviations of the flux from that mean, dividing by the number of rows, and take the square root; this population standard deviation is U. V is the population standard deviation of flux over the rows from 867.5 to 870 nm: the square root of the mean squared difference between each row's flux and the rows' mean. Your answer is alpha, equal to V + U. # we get 0.04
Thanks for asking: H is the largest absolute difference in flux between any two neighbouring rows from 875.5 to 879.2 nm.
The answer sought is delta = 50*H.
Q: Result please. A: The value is 2.0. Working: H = 0.04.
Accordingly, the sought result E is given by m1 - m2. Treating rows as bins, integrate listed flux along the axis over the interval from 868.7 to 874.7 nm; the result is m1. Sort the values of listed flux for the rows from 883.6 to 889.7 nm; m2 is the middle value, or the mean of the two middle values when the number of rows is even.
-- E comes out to 3.97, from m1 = 4.742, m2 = 0.772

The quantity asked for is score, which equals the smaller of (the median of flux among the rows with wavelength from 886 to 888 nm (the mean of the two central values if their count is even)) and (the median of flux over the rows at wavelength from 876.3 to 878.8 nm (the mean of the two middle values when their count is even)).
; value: 0.759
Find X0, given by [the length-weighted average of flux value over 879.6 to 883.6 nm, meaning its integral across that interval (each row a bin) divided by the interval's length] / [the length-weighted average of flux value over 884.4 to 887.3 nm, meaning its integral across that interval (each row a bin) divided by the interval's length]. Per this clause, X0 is 0.98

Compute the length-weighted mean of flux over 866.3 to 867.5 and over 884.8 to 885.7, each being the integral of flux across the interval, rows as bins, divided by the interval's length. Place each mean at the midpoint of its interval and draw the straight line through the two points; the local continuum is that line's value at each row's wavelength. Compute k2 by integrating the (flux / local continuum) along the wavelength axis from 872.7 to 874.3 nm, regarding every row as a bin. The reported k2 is 1.75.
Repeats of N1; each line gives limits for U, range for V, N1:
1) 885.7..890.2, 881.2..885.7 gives 5.6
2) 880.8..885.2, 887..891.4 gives 5.5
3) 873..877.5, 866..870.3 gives 3.7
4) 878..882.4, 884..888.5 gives 4.7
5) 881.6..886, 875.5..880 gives 3.5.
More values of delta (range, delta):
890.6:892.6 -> 0.5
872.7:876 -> 0.9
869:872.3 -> 11.8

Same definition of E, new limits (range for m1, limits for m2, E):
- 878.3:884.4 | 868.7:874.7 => 3.85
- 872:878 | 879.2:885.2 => 3.90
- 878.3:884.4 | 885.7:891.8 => 3.85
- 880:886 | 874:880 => 3.78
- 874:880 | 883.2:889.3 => 3.89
